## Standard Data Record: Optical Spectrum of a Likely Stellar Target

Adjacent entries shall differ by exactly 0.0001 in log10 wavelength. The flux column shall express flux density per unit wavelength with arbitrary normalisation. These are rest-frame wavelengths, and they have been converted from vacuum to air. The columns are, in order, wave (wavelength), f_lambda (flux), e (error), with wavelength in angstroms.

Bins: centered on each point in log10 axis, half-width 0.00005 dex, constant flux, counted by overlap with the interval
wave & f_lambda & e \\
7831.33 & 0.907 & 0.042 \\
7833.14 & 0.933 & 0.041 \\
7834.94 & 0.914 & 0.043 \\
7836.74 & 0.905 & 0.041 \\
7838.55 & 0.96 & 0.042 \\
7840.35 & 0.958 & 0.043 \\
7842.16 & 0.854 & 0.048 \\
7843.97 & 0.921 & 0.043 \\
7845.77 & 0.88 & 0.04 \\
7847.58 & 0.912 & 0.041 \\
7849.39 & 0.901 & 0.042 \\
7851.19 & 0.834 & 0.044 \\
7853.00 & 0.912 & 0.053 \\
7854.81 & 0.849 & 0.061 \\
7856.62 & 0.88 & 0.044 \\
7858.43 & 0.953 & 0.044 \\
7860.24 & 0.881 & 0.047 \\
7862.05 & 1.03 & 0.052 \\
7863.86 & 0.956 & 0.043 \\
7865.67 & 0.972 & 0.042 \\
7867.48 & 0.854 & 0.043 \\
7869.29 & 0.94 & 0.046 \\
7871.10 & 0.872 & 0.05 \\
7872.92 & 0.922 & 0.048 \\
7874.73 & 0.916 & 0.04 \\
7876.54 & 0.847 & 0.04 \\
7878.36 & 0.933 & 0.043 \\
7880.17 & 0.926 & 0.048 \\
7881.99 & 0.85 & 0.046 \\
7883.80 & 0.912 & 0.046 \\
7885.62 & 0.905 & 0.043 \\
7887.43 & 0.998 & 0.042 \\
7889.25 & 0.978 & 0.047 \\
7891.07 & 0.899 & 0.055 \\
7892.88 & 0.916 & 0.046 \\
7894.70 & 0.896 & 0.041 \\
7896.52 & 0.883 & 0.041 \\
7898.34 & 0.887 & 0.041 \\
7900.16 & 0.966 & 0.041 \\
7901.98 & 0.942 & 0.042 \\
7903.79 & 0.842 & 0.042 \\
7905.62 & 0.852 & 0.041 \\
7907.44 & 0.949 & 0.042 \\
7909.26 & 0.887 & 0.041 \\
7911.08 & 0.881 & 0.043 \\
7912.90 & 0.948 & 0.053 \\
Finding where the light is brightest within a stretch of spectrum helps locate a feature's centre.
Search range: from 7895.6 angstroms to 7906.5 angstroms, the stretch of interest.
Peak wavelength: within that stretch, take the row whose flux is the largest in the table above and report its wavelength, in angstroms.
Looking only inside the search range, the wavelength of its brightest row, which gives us 7900.16 angstroms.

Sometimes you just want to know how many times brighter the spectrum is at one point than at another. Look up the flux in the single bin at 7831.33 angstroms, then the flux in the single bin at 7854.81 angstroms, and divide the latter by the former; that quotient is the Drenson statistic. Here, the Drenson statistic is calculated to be 0.94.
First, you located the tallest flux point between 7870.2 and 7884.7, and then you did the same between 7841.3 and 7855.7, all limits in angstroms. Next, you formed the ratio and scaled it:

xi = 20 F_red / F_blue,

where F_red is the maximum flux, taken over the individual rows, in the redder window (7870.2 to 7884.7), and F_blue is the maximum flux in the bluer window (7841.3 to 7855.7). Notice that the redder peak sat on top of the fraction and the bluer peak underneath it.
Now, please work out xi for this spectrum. 20.3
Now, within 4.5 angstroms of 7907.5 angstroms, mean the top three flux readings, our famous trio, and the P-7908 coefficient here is 0.91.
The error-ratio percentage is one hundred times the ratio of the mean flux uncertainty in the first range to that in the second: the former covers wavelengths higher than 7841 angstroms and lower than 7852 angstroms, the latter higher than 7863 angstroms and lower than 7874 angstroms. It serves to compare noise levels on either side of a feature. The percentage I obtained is 95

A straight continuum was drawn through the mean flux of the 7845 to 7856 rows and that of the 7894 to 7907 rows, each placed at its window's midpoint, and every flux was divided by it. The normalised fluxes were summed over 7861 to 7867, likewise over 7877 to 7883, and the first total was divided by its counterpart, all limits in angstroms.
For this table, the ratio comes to 1.10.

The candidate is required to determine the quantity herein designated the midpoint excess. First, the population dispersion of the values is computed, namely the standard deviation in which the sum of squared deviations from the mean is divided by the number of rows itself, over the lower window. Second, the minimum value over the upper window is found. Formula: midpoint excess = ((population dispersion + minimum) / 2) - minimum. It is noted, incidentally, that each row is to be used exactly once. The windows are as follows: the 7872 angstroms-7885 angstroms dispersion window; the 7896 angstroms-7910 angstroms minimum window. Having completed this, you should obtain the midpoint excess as -0.404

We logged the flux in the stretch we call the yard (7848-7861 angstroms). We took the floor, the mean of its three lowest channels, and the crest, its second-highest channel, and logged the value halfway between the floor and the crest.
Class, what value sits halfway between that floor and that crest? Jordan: 0.883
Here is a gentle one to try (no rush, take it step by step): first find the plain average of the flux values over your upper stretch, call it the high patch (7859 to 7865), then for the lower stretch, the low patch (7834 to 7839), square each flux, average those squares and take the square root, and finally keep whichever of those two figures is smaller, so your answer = 0.927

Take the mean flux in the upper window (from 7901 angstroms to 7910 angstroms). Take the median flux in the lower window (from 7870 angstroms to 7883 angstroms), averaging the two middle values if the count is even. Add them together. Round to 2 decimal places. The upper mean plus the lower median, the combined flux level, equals 1.81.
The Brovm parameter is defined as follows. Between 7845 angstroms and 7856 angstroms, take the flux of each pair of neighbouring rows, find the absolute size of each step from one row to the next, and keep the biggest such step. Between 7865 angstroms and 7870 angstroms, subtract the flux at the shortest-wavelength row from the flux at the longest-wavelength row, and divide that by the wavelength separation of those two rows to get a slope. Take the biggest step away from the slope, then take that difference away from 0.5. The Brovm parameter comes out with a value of 0.587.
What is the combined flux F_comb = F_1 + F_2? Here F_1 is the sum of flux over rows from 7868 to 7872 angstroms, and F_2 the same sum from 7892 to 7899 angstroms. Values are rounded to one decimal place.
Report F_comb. 5.4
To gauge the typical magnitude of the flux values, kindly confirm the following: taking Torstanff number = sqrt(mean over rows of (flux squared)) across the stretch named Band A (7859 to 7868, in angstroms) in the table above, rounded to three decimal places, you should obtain 0.941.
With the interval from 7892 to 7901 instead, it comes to 0.910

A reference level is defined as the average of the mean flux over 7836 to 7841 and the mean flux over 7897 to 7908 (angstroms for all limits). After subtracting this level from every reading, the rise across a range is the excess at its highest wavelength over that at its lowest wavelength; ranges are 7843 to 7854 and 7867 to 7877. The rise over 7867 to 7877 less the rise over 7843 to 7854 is 0.00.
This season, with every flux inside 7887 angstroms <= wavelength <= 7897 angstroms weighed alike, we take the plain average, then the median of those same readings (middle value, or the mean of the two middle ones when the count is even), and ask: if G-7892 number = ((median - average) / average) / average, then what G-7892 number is -0.02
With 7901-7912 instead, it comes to -0.01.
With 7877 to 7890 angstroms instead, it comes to 0.00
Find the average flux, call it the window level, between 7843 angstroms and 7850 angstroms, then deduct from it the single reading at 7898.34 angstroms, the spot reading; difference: 0.02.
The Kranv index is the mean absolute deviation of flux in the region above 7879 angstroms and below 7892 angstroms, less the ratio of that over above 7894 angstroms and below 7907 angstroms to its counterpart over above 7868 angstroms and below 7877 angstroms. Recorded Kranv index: -1.02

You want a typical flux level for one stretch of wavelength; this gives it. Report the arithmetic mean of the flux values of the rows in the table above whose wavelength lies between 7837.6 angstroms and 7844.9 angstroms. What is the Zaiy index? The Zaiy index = 0.923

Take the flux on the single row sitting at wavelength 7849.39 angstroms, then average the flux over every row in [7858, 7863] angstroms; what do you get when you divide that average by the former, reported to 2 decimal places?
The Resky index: 1.06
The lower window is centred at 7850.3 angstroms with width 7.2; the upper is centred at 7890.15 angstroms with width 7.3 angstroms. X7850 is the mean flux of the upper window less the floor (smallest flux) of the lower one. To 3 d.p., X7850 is 0.114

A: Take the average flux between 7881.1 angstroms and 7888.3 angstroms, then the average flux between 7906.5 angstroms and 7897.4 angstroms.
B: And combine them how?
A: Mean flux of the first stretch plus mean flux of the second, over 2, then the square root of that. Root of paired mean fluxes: 0.952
